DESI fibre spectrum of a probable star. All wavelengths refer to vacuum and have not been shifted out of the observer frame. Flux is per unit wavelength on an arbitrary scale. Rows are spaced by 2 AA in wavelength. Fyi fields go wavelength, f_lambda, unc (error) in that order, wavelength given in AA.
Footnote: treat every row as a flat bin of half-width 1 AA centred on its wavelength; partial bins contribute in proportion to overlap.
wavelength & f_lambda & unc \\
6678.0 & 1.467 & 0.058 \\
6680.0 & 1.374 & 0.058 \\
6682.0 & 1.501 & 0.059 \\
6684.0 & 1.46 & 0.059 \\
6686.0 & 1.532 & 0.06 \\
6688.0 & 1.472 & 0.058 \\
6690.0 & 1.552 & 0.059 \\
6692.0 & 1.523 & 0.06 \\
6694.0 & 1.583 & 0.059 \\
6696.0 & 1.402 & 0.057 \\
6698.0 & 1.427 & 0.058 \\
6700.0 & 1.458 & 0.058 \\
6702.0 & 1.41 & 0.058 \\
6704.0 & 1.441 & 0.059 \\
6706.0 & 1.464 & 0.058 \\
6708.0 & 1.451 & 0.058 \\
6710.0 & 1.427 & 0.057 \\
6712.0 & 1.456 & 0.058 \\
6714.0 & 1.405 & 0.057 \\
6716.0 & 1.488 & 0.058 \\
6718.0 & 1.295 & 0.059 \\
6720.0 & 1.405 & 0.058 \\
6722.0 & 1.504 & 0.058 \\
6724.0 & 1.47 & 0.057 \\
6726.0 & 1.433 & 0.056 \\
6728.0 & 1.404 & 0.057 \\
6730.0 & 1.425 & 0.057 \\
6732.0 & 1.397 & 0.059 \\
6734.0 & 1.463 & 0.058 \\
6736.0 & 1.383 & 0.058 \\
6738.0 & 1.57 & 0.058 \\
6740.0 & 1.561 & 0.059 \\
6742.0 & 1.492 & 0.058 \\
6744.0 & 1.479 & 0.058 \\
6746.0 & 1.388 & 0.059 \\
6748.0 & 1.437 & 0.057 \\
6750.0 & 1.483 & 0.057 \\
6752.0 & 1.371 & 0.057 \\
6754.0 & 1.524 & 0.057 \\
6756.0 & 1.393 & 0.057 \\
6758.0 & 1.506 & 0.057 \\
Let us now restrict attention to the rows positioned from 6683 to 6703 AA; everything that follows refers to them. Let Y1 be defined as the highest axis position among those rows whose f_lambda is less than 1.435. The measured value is 6702.0 AA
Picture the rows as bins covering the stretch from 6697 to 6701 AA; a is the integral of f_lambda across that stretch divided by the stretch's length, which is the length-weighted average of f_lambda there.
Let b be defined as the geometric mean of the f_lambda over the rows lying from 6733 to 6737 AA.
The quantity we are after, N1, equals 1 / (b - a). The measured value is -50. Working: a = 1.44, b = 1.42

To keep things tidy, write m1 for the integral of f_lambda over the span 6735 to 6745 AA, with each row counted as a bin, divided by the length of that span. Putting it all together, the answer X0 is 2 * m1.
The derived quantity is 2.99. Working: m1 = 1.50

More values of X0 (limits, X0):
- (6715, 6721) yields 2.79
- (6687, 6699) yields 2.99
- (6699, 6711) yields 2.88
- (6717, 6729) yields 2.84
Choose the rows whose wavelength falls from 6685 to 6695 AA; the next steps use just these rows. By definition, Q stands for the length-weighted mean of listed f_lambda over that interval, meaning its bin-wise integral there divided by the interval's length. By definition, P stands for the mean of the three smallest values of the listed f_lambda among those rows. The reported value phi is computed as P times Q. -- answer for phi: 2.31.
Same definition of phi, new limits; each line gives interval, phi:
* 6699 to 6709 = 2.07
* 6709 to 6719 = 1.95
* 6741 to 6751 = 2.09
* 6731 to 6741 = 2.09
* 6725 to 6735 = 2.01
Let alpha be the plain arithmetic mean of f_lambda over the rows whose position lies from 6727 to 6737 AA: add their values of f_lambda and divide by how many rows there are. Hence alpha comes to 1.41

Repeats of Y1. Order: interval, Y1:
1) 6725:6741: 6736.0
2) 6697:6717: 6714.0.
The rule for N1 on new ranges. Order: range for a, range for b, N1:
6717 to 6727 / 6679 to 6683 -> 68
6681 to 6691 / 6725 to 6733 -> -11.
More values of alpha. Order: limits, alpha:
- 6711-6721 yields 1.41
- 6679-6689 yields 1.47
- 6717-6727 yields 1.42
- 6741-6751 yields 1.46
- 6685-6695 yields 1.53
